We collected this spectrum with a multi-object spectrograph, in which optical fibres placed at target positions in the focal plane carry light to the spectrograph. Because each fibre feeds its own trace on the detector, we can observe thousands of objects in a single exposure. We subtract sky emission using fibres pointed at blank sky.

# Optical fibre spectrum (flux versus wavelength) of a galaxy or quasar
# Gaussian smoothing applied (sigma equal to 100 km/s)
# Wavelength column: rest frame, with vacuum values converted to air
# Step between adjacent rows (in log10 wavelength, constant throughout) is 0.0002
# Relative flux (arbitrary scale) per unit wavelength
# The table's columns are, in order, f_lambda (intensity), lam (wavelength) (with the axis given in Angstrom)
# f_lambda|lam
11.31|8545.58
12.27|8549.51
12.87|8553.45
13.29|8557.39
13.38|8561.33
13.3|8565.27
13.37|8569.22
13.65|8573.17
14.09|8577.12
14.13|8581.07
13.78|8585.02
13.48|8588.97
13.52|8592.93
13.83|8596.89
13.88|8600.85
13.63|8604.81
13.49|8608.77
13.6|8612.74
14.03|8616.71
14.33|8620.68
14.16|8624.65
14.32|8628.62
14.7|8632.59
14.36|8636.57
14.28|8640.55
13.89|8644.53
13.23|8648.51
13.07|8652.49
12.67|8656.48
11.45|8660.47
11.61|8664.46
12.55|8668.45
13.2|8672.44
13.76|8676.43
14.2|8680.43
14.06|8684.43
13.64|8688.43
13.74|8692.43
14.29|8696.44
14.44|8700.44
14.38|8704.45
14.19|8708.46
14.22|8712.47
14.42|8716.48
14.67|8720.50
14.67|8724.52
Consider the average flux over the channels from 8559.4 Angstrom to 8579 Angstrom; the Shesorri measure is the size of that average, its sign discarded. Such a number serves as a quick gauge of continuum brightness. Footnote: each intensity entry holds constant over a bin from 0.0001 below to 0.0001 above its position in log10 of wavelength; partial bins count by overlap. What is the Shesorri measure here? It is 13.6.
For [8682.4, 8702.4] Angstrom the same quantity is 14.0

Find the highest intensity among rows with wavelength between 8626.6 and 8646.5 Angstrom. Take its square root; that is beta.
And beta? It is 3.83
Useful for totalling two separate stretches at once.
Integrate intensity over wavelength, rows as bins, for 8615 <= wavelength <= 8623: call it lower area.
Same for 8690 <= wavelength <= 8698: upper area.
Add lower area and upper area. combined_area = 225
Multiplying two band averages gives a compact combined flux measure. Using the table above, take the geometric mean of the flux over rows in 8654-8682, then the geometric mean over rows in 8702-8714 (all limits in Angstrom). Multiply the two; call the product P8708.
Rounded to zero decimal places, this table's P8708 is 182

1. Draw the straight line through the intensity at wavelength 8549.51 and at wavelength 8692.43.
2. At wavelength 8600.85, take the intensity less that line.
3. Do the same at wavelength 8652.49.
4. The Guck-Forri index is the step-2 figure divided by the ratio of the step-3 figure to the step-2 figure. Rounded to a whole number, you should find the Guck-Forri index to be -5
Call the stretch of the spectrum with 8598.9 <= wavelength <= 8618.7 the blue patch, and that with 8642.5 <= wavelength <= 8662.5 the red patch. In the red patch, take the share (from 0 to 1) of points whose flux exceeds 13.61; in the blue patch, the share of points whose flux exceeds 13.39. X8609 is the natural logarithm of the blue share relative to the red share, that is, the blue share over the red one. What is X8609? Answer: 1.61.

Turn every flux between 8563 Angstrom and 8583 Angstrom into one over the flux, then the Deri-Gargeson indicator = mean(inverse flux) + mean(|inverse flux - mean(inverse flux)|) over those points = 0.0747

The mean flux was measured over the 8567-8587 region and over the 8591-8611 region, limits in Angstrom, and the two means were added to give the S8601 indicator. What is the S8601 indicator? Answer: 27.5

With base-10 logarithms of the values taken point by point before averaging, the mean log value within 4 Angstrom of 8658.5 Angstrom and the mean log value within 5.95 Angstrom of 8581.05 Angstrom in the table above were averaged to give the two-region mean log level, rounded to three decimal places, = 1.113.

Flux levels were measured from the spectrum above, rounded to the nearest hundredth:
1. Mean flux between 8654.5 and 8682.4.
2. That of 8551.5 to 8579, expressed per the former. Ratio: 1.05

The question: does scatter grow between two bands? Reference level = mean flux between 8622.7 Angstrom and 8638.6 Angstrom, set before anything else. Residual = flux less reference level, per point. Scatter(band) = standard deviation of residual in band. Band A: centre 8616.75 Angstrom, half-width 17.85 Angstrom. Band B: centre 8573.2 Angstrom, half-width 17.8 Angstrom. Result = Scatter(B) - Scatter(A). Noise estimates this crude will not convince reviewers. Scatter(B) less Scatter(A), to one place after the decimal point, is -0.1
